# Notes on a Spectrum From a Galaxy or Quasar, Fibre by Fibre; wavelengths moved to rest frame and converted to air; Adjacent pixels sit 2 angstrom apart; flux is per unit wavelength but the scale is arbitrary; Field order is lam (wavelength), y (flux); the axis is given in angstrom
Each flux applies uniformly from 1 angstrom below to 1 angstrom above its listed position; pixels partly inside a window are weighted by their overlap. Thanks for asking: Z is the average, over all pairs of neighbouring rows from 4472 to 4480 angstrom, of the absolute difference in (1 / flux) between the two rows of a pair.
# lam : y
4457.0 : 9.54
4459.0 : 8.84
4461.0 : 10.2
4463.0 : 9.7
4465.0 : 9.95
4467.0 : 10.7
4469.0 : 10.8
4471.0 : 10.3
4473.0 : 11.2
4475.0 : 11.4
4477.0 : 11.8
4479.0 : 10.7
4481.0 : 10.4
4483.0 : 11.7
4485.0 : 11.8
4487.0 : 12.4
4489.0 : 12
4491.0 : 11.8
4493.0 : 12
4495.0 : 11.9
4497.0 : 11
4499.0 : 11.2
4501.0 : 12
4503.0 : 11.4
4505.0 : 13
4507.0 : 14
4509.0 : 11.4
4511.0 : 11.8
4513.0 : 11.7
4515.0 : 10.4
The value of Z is 0.0044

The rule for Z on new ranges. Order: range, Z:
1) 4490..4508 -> 0.0047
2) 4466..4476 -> 0.0037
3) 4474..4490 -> 0.0047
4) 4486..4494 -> 0.0018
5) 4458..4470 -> 0.0061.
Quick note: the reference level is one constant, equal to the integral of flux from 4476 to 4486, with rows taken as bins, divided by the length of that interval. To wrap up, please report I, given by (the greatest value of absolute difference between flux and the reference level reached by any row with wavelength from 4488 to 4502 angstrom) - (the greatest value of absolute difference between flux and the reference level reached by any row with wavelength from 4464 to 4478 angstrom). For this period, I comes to -0.6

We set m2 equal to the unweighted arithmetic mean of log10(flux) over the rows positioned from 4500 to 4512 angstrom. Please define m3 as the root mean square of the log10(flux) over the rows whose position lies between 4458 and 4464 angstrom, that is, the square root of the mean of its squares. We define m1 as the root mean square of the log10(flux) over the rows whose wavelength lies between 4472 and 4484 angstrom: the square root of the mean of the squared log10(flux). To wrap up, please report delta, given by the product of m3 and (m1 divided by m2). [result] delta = 0.95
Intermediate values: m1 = 1.05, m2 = 1.087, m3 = 0.98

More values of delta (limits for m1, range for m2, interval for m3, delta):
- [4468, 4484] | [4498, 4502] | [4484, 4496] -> 1.06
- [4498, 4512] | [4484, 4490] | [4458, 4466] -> 0.99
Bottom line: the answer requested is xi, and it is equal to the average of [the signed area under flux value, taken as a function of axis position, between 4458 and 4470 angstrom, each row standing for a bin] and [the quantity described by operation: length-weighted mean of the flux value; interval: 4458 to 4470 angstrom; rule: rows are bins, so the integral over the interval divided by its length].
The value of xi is 65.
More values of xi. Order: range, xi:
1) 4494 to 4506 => 76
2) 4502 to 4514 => 79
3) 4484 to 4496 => 78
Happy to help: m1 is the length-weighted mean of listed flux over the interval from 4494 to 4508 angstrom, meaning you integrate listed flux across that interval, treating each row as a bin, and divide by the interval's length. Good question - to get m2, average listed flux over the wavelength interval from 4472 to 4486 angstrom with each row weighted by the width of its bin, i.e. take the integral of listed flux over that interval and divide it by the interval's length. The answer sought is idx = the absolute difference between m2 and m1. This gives 0.8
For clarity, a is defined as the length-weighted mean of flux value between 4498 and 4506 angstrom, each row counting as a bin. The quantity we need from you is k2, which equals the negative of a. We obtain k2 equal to -11.9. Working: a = 11.9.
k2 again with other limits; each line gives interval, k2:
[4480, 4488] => -11.6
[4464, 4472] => -10.4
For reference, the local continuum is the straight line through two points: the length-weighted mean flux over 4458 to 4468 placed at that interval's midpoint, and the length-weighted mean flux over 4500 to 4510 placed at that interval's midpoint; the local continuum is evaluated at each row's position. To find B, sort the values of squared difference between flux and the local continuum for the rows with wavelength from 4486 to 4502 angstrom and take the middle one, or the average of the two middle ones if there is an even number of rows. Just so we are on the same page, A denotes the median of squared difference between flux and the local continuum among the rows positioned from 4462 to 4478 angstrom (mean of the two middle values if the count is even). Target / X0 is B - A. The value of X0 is -0.10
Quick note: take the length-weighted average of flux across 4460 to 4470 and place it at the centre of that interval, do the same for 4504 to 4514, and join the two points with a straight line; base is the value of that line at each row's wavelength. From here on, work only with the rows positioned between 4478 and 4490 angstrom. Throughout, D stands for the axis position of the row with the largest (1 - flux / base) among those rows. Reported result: 4481.0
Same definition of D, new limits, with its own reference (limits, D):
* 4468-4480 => 4471.0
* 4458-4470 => 4459.0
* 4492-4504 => 4497.0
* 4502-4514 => 4509.0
